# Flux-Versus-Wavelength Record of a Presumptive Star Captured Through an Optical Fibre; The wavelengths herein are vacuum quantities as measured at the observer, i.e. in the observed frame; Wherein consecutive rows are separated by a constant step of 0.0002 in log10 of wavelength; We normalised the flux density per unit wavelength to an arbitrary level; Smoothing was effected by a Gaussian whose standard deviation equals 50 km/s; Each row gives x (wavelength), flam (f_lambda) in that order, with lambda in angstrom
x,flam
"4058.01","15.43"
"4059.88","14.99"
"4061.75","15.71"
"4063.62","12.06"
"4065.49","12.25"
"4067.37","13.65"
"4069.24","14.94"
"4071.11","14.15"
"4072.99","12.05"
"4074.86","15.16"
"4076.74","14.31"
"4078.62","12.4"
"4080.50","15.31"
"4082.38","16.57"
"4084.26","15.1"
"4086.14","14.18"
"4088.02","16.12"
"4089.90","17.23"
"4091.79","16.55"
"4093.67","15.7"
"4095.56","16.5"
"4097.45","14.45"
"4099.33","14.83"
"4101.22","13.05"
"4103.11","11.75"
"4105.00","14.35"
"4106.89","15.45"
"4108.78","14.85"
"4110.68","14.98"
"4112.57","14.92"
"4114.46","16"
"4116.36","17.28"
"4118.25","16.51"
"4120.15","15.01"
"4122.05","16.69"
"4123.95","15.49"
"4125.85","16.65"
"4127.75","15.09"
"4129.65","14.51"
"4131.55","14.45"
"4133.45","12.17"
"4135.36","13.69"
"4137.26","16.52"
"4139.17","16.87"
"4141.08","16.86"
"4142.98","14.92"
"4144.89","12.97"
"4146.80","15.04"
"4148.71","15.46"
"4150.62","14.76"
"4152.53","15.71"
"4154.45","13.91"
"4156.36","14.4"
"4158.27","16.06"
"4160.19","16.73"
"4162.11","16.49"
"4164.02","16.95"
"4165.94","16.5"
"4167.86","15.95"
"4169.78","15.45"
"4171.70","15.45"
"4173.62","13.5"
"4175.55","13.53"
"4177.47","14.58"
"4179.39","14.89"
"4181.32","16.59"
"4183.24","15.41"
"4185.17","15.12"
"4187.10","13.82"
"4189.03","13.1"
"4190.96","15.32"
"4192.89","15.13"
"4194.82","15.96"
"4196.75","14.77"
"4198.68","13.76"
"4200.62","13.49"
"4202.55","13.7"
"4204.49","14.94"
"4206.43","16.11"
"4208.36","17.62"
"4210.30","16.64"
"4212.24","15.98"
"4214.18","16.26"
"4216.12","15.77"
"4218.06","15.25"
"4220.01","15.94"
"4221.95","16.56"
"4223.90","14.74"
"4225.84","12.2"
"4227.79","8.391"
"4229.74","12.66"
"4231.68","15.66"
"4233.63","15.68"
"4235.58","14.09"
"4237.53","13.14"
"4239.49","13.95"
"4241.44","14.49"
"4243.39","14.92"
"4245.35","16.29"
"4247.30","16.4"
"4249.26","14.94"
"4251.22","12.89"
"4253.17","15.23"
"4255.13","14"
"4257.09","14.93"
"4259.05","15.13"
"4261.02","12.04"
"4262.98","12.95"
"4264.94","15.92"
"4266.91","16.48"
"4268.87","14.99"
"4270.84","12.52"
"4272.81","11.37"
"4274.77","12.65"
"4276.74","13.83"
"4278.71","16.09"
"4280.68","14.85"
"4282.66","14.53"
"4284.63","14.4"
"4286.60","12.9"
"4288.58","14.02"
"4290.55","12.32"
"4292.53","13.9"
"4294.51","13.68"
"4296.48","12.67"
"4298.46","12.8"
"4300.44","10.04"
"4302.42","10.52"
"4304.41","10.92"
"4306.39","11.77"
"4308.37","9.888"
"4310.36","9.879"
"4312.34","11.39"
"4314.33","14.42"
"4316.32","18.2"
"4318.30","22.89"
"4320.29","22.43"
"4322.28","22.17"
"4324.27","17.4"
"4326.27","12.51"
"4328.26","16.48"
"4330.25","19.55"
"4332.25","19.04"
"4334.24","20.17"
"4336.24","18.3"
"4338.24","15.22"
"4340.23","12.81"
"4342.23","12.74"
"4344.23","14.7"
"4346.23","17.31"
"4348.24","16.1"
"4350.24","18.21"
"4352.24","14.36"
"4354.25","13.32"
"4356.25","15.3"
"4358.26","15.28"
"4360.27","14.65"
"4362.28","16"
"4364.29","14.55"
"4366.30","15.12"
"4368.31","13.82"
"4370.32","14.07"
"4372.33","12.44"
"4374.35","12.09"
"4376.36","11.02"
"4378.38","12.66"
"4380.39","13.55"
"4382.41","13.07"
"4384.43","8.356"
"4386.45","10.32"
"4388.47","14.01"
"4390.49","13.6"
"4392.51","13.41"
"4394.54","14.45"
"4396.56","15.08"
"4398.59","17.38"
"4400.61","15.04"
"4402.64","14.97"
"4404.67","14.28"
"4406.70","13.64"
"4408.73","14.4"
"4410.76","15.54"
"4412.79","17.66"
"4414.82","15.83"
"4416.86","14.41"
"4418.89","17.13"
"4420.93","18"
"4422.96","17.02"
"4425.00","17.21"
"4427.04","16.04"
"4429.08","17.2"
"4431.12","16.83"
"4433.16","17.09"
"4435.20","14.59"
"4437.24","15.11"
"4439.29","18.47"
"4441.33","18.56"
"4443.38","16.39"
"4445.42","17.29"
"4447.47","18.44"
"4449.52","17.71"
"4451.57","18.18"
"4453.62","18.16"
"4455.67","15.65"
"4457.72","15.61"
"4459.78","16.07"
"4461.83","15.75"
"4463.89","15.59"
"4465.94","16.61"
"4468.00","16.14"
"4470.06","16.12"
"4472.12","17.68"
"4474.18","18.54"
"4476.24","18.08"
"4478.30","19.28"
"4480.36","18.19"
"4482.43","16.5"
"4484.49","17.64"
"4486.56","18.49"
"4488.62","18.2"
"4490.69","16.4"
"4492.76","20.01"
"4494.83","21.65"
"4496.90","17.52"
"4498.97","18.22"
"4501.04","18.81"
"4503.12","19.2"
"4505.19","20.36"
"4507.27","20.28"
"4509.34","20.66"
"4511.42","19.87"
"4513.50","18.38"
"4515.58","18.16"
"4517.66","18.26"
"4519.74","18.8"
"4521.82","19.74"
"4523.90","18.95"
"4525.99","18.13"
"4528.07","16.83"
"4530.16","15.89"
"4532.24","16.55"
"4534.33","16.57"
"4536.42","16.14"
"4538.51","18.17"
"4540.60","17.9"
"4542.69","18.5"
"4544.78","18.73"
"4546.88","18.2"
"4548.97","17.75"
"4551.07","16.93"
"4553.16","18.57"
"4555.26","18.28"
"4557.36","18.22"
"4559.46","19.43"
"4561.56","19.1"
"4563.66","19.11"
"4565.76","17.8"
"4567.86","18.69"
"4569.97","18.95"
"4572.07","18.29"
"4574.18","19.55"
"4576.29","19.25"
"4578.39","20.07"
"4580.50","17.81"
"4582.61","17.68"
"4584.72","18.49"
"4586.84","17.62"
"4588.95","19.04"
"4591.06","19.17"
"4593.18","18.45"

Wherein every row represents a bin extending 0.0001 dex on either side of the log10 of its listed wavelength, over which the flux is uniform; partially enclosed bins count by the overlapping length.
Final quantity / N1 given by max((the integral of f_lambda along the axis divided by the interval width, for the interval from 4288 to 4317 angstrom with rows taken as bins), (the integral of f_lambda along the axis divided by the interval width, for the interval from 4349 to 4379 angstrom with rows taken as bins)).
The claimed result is 14.2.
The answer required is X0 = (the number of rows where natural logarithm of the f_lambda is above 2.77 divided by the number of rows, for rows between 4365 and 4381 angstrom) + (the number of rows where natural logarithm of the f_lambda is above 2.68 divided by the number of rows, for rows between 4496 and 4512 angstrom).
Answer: 1.0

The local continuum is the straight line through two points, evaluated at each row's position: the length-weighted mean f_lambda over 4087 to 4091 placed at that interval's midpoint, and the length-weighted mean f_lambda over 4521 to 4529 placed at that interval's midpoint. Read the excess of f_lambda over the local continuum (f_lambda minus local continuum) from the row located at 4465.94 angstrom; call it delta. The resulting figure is -1.5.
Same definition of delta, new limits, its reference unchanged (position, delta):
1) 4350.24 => 0.5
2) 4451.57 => 0.1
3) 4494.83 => 3.4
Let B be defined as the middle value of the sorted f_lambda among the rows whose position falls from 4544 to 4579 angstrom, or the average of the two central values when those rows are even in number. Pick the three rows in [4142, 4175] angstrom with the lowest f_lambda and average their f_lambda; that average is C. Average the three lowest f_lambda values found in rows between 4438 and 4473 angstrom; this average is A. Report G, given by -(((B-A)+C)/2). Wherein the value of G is -8.3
